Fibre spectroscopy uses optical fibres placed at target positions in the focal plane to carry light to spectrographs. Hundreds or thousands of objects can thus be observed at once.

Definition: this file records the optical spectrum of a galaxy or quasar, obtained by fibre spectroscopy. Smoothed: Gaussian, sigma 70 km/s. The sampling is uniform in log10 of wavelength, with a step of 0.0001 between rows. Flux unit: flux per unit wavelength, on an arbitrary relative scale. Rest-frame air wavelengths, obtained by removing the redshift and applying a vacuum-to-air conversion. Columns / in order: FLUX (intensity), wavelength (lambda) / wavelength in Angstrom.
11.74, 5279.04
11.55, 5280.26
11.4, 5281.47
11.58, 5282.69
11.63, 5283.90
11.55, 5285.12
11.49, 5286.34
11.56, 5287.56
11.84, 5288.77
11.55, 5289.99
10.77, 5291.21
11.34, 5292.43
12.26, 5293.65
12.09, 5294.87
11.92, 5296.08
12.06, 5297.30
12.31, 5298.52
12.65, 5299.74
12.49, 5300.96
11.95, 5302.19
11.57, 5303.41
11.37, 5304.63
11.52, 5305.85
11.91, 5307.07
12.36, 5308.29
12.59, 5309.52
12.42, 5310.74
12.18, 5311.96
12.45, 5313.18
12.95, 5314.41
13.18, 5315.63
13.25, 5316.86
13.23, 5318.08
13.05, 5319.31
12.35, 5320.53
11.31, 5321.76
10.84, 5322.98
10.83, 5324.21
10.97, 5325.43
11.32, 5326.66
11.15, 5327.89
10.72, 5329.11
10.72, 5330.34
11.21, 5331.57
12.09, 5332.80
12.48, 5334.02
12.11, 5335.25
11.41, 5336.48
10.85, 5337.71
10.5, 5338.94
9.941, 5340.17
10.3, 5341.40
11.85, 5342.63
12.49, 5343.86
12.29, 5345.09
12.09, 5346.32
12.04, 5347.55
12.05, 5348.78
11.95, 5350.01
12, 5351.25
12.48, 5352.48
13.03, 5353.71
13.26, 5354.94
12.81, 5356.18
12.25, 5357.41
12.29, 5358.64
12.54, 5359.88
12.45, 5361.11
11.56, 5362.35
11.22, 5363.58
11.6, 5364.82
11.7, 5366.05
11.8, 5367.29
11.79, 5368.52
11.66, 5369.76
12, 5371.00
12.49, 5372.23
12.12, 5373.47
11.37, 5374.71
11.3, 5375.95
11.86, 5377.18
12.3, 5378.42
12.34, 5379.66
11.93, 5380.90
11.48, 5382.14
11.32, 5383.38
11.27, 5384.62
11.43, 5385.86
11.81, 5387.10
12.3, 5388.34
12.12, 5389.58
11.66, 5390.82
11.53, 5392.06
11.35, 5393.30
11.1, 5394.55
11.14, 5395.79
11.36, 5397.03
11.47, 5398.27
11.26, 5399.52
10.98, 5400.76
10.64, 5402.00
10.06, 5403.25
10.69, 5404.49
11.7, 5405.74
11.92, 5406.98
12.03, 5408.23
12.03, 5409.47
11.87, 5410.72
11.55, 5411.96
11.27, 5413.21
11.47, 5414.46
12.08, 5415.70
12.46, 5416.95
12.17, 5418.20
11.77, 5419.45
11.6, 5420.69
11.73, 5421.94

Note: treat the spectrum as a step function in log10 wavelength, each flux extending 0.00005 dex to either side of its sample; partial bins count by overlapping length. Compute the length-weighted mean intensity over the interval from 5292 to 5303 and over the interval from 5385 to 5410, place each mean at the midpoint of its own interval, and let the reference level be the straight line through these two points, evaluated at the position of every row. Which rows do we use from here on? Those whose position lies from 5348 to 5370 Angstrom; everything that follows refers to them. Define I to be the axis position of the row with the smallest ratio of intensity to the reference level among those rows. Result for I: 5363.58 Angstrom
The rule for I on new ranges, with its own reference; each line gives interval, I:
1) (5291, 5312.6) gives 5291.21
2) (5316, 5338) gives 5329.11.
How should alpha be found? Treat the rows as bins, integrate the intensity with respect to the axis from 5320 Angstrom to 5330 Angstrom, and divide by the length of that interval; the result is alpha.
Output 11.2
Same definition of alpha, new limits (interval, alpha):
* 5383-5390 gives 11.7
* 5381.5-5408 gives 11.4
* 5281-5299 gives 11.7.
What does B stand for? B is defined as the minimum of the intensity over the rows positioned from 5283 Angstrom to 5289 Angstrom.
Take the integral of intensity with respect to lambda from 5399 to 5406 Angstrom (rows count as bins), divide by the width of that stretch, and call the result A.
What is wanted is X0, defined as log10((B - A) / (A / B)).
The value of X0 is -0.2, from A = 10.8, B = 11.49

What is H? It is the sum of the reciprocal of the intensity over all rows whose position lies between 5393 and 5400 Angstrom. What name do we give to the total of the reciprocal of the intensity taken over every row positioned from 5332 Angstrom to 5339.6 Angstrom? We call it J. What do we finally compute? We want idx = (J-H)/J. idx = -0.02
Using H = 0.532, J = 0.520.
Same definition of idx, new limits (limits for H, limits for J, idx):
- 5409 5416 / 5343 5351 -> -0.04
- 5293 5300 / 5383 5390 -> 0.04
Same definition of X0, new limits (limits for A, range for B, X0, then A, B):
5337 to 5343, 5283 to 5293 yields -0.9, 10.6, 10.77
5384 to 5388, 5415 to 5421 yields -1.4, 11.6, 11.6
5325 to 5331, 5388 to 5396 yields -0.9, 11.0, 11.1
